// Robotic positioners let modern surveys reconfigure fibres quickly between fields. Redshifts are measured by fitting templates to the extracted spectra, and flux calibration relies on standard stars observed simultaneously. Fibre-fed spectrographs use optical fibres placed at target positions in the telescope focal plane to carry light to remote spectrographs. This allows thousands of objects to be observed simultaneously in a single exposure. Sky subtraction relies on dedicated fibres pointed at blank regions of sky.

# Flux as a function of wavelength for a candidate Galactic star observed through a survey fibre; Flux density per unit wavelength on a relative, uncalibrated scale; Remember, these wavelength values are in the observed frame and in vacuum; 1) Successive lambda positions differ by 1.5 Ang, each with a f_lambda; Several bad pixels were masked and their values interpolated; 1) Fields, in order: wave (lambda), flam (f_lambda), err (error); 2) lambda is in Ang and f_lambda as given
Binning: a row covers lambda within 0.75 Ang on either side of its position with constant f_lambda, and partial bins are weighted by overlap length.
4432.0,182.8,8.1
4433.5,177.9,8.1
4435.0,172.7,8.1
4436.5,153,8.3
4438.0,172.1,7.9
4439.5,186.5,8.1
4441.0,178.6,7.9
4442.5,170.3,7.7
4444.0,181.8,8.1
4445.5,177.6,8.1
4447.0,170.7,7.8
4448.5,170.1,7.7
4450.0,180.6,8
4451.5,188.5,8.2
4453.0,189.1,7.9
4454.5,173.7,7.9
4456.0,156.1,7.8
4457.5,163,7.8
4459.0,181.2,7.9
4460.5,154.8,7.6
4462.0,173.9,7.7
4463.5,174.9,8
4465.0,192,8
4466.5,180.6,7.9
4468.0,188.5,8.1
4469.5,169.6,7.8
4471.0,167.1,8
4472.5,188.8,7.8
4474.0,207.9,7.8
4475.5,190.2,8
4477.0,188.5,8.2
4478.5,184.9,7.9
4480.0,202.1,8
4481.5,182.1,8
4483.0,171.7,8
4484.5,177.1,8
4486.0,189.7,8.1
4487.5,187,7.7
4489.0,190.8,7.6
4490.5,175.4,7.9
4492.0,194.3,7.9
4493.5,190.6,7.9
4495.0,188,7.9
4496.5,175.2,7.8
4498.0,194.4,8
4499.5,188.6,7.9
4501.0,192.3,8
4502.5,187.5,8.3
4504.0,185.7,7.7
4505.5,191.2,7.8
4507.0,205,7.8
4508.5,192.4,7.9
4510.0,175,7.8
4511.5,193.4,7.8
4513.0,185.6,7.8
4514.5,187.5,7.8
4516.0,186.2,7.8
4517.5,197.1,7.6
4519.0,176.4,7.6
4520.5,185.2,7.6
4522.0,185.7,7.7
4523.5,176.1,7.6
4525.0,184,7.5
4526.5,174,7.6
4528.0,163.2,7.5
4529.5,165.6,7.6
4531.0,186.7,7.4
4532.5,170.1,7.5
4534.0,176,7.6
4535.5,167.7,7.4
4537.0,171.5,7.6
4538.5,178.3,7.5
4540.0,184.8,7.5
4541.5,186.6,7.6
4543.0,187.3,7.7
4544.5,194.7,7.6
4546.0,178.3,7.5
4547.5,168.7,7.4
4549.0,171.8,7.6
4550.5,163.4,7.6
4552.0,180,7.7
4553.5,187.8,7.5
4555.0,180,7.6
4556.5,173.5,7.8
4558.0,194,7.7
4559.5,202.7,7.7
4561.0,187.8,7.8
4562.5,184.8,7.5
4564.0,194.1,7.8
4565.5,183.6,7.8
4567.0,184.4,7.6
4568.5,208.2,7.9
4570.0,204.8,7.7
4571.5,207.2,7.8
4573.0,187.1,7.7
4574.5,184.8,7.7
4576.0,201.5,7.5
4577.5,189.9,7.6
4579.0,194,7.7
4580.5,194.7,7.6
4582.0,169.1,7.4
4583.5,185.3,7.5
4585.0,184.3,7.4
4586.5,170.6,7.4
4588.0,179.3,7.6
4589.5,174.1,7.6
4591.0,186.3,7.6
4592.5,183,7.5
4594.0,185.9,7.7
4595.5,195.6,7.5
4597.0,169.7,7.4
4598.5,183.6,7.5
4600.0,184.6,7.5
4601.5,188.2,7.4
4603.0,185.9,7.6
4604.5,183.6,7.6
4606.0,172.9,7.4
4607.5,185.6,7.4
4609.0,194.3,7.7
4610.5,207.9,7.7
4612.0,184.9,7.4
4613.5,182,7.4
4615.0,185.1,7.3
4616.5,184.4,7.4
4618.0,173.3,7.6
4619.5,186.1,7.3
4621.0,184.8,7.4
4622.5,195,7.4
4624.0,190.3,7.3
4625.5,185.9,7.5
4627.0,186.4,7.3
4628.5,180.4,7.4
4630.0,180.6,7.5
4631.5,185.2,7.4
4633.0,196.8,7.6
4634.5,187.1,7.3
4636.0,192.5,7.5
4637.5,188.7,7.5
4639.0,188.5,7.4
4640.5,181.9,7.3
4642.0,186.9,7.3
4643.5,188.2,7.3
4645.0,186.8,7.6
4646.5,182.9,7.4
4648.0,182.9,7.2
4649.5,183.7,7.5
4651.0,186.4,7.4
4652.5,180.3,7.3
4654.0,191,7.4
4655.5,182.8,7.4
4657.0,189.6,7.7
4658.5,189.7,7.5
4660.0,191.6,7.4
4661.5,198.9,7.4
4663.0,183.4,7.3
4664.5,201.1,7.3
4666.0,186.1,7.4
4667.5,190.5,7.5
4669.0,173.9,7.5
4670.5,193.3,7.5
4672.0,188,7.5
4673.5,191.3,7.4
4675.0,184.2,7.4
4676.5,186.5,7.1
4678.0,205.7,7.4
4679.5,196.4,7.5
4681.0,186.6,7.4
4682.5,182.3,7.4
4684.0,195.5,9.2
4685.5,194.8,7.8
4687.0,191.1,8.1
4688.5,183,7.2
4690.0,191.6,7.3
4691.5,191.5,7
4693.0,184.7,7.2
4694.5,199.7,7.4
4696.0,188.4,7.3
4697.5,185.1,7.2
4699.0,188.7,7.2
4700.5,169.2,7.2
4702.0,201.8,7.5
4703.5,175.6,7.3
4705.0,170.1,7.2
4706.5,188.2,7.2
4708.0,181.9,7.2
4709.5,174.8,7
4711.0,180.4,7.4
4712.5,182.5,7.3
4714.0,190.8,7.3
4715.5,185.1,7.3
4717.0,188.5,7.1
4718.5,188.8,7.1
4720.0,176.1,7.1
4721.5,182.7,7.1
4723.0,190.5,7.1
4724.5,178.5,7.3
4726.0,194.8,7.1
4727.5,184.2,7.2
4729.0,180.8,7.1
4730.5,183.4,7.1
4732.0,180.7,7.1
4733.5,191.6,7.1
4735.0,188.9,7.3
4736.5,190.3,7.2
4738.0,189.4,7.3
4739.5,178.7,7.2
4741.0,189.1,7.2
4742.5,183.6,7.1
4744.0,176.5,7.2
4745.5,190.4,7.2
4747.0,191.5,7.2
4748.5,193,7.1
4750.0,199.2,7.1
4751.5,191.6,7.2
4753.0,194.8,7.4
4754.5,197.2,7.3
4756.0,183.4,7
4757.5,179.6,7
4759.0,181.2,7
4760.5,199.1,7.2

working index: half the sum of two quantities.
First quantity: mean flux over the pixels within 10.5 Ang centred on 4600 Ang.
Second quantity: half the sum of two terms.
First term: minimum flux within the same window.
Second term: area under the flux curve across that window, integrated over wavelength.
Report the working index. 619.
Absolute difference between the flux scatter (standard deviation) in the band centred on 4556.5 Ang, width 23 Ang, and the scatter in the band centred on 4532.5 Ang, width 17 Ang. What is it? 2.4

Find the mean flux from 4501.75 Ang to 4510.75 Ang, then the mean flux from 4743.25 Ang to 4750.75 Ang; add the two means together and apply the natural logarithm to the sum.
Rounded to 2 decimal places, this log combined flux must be 5.94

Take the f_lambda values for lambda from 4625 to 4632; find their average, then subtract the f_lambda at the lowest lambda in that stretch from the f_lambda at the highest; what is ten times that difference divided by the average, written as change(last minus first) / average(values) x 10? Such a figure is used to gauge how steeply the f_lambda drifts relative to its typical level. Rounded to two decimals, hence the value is -0.04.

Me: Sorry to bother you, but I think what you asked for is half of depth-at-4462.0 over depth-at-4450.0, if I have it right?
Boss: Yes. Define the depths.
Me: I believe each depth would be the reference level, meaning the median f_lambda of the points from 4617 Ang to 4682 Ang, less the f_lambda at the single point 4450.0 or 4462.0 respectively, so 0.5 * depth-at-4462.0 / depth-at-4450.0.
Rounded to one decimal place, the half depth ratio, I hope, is 1.0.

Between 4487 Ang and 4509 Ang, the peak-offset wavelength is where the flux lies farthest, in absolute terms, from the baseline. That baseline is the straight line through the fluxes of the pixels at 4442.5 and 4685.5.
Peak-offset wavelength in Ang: 4507.0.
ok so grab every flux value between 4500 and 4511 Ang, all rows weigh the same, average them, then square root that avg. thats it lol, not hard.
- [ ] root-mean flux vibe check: 13.8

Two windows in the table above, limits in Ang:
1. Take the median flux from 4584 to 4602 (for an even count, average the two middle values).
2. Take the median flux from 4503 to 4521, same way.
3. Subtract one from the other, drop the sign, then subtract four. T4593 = -1.1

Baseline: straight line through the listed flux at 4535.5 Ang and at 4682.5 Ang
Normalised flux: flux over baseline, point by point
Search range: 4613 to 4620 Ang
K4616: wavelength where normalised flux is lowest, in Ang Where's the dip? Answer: 4618.0 Ang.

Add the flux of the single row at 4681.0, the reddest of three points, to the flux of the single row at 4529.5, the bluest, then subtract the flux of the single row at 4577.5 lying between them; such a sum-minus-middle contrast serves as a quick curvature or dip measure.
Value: 162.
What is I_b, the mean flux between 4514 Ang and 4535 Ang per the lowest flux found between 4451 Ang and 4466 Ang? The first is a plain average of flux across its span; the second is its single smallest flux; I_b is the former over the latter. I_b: 1.16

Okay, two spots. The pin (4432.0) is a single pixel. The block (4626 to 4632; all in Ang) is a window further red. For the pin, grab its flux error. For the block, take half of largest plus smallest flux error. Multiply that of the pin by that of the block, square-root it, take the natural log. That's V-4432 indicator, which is 2.05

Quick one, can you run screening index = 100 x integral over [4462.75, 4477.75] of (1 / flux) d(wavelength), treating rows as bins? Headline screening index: 8.15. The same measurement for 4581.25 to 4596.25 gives 8.29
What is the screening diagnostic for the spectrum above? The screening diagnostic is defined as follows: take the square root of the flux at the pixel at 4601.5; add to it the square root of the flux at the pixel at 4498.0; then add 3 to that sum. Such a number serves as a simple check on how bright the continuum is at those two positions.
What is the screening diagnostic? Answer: 30.7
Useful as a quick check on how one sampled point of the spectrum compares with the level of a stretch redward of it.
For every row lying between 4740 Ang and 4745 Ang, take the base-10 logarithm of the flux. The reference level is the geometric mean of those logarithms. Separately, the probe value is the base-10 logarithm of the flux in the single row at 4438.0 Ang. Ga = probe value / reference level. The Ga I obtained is 0.99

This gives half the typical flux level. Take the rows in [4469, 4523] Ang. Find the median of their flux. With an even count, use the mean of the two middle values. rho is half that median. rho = 93.9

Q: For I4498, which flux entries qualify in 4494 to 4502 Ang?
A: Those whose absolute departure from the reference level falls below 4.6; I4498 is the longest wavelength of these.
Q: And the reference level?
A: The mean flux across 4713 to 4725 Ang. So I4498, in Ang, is 4499.5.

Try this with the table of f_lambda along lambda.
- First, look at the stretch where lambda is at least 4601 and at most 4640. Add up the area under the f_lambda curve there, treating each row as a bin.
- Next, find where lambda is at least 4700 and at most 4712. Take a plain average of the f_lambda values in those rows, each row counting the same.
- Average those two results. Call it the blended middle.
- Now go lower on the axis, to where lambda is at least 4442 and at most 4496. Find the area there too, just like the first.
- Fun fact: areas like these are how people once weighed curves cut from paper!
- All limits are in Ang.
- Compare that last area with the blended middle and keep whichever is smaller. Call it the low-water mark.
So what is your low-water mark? 3732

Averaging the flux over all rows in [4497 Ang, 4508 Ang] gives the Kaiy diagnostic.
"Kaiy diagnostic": 192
